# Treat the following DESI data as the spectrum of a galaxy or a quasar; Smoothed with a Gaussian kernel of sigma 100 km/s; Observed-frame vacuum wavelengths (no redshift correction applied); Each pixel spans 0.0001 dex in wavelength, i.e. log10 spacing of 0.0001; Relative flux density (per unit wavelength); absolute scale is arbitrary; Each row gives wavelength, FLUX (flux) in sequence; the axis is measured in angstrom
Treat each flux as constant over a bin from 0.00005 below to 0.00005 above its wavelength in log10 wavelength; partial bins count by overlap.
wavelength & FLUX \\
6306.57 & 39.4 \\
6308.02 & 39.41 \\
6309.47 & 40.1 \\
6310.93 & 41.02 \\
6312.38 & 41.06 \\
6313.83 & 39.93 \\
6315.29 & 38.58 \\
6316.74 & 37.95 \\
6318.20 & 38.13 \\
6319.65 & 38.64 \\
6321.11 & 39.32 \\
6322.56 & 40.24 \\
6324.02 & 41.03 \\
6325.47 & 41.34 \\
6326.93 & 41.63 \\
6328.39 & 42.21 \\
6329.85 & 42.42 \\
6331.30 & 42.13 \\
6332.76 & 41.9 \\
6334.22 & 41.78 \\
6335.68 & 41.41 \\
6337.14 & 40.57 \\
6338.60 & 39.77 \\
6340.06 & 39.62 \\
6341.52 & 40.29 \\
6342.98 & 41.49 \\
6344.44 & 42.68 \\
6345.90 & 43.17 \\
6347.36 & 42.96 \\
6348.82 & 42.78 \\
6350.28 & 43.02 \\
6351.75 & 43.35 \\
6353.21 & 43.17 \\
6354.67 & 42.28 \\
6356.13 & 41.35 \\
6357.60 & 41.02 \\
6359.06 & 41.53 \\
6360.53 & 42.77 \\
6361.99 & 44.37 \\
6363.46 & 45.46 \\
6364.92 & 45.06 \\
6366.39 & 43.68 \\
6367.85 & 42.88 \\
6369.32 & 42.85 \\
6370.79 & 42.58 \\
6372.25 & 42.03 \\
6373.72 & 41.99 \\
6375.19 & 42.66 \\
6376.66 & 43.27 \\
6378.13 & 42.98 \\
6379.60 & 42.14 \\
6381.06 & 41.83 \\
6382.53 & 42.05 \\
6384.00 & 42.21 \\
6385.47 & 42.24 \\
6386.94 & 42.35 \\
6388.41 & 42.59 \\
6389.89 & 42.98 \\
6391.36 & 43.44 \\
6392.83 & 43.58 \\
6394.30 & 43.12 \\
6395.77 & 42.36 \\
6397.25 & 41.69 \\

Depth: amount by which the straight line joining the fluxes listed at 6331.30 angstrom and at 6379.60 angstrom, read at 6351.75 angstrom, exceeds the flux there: -1.2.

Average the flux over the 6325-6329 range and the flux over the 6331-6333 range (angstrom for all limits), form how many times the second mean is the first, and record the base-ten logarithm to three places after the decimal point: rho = 0.003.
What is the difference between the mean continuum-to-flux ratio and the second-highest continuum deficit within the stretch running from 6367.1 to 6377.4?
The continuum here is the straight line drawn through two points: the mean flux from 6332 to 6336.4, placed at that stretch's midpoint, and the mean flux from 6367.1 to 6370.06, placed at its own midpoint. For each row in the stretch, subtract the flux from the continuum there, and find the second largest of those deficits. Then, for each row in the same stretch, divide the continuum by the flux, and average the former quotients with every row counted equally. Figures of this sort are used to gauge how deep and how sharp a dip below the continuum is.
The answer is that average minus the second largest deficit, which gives 0.05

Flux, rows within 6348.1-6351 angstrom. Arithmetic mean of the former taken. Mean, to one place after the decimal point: 42.9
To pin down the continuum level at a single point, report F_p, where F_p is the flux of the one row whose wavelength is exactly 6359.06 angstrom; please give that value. 41.53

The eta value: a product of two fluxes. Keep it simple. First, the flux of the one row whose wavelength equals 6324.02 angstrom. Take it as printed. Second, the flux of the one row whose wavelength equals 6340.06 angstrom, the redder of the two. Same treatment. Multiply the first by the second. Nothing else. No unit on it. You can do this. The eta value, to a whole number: 1626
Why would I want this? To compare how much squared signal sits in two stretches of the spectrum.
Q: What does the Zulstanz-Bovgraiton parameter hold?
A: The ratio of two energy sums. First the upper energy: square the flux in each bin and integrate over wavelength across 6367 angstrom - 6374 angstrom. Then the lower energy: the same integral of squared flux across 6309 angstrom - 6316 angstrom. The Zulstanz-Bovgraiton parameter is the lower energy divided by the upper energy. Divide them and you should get 0.89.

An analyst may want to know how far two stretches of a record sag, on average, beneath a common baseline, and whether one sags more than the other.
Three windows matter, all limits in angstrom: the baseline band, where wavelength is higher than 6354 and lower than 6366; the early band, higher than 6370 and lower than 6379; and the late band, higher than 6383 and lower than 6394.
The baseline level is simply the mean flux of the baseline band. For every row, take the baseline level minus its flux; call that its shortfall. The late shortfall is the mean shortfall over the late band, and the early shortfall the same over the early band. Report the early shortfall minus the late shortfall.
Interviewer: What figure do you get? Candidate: 0.2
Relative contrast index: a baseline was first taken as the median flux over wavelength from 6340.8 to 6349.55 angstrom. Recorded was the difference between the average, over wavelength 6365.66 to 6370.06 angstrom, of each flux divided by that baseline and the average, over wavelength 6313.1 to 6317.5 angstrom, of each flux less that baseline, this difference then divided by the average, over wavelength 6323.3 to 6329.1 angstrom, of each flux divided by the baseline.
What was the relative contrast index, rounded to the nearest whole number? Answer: 5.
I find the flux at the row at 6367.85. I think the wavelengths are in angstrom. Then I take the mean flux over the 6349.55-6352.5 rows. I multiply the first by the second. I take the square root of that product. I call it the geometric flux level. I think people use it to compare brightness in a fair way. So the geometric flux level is 43.0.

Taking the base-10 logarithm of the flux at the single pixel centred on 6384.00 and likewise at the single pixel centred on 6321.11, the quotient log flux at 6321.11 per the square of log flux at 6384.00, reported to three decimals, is 0.604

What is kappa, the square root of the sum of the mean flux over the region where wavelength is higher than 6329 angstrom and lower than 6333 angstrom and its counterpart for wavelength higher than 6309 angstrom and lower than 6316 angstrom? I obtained 9.07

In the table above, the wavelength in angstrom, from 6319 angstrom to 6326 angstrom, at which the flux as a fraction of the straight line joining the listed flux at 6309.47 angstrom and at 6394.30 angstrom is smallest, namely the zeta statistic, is 6319.65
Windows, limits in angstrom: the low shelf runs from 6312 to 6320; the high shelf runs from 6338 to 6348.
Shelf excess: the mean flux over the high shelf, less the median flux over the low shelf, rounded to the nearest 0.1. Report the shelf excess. 2.8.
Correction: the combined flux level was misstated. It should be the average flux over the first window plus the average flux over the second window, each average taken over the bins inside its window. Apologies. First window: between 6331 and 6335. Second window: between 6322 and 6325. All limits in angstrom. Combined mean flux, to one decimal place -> 82.6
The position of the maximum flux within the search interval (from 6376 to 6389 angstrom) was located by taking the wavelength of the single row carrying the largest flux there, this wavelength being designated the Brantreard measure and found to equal 6376.66 angstrom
